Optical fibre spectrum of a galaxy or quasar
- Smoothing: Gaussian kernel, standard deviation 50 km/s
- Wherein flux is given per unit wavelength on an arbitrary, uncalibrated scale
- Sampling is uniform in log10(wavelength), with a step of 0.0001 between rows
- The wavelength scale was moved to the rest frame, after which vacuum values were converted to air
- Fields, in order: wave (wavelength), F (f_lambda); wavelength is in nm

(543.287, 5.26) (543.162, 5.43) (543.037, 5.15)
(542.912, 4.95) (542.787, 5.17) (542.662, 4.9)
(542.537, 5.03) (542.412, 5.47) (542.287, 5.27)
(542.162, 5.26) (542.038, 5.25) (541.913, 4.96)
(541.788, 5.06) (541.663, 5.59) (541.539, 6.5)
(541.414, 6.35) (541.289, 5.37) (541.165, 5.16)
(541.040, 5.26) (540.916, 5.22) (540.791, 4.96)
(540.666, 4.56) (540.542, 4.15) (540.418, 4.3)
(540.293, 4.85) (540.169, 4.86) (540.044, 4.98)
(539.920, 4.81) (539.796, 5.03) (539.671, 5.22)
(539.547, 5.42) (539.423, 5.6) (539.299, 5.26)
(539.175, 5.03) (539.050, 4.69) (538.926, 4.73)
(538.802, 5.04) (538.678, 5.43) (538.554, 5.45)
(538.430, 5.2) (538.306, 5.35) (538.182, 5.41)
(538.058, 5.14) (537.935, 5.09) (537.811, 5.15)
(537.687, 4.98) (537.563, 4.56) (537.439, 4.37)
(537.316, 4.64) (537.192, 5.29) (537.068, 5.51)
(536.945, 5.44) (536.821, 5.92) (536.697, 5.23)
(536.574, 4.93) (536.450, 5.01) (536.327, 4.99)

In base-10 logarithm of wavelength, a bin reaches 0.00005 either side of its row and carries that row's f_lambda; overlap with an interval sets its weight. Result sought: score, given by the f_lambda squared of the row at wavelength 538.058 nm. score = 26.4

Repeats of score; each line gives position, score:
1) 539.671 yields 27.2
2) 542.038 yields 27.6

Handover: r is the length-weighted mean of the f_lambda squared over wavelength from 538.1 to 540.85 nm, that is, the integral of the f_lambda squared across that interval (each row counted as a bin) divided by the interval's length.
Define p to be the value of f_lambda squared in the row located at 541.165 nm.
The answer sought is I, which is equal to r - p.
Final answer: -1.3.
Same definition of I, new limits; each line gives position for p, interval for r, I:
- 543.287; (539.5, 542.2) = -1.0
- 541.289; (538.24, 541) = -3.6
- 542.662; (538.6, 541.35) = 1.1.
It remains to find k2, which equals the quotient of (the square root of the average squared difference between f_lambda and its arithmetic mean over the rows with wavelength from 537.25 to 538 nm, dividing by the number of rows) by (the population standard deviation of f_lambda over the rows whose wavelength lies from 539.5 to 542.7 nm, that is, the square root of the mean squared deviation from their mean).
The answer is 0.6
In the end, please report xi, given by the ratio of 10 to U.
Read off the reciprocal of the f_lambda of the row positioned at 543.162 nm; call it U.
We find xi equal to 54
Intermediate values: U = 0.184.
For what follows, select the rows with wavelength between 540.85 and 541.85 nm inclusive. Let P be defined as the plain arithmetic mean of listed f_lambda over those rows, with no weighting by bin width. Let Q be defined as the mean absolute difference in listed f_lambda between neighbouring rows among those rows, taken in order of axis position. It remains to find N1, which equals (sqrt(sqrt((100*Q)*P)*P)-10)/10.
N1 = -0.08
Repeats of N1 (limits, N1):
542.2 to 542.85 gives -0.23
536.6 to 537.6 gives -0.16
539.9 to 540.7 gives -0.30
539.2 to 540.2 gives -0.27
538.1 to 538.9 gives -0.29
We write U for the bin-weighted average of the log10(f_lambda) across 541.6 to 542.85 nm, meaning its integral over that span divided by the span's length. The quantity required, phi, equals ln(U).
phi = -0.335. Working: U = 0.716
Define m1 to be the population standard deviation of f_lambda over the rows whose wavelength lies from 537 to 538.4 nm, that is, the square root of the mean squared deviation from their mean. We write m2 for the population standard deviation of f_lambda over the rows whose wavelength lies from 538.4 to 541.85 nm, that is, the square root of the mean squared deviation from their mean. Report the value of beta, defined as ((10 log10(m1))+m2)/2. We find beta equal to -2.0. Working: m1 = 0.35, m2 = 0.49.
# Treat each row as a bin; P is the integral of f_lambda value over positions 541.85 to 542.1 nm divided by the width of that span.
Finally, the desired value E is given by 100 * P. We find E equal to 510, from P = 5.1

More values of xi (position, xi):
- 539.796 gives 50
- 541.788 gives 51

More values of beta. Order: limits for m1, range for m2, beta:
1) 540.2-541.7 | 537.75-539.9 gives -0.7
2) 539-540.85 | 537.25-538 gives -2.0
